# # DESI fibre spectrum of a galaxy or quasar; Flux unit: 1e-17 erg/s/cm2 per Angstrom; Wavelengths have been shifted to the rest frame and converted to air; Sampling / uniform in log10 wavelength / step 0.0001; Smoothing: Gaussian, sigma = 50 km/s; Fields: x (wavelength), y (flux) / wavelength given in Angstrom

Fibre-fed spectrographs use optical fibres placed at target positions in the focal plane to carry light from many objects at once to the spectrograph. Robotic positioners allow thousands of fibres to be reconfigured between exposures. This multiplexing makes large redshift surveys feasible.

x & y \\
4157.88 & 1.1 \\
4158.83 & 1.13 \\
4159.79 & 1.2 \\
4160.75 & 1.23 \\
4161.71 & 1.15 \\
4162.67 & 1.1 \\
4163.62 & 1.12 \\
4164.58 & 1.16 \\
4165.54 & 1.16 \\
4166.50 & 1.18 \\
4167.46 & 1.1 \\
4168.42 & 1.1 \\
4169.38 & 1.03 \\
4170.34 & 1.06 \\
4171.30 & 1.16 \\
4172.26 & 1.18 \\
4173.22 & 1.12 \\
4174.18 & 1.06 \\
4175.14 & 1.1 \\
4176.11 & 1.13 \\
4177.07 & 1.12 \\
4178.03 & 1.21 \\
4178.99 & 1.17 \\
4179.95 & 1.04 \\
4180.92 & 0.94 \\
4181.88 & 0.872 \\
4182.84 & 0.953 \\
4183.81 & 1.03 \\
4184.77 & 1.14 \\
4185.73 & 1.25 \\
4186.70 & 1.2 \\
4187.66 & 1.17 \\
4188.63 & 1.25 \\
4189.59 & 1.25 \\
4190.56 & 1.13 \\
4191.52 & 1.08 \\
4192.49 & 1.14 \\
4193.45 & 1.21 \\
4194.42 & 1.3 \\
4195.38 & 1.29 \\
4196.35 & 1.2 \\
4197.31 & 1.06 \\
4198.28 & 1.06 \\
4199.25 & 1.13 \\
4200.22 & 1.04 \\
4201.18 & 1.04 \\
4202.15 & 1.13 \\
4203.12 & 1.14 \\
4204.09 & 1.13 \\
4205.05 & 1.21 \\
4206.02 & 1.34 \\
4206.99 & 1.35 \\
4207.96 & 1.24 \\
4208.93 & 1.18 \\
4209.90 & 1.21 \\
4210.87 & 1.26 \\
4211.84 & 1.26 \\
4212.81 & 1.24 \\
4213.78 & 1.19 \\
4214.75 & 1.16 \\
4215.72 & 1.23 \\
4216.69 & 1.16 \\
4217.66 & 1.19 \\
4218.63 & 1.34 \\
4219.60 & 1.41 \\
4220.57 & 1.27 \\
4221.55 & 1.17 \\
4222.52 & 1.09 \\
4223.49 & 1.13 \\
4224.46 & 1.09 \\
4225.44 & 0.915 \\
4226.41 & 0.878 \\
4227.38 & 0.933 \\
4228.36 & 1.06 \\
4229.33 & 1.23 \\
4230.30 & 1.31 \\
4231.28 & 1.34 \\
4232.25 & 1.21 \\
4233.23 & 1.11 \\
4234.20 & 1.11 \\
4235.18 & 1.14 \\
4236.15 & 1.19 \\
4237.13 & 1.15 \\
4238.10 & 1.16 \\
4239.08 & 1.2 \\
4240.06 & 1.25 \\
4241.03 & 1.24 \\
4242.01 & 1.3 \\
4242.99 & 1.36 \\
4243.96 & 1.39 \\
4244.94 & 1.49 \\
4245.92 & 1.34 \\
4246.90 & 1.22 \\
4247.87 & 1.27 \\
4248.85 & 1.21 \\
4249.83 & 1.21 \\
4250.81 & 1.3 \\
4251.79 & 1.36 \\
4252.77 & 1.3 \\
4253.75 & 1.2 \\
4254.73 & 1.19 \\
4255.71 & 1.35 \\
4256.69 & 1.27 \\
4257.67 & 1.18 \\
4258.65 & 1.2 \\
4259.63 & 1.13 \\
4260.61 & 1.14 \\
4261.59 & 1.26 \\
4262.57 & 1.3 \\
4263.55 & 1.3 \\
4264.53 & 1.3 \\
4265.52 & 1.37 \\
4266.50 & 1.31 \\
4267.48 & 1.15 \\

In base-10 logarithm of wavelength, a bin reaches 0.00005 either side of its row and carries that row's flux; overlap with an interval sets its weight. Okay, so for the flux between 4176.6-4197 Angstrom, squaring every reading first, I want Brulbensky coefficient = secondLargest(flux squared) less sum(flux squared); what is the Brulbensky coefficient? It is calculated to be -26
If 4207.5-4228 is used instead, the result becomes -27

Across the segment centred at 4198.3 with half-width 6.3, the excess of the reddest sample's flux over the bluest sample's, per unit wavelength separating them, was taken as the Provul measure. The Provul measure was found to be -0.001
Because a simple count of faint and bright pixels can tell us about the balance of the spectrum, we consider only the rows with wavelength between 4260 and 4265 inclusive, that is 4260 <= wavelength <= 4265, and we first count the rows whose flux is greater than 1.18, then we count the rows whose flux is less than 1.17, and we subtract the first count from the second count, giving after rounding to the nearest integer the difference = -3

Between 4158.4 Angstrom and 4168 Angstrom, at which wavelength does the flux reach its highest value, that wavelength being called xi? 4160.75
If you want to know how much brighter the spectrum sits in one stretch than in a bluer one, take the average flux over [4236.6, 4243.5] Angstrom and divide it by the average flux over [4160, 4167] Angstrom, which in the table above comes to 1.07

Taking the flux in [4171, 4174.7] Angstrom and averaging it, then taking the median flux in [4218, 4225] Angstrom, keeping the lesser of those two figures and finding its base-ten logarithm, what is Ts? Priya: 0.053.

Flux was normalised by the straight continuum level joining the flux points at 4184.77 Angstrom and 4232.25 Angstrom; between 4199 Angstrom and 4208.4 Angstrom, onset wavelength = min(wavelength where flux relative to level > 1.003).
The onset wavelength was 4205.05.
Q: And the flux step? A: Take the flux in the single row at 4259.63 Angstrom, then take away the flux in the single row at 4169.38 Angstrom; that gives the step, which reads 0.10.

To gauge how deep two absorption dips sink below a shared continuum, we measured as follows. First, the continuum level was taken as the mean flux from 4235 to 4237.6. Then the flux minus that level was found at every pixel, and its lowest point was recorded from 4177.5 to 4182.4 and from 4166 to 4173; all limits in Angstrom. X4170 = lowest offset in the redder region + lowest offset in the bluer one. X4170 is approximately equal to -0.42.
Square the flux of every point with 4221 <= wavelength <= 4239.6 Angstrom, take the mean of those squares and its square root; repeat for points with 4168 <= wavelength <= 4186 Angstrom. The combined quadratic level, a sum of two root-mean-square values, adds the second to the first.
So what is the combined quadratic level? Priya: 2.22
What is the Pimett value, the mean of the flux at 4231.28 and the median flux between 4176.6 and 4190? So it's 1.25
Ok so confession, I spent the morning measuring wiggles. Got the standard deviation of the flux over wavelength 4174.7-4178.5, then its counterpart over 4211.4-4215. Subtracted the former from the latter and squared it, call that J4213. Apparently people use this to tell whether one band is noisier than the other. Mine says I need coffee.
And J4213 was 0.0000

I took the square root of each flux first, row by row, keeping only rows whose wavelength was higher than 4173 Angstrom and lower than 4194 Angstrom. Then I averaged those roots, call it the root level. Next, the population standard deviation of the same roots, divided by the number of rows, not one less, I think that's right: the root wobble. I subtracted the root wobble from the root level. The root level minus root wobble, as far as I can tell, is 1.01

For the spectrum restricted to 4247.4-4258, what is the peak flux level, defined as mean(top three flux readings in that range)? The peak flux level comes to 1.34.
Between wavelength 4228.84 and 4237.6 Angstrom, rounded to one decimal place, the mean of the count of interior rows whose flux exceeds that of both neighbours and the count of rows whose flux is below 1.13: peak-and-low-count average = 2.0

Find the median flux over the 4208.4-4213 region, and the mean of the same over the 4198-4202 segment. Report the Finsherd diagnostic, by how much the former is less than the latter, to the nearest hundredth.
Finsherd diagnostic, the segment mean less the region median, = -0.17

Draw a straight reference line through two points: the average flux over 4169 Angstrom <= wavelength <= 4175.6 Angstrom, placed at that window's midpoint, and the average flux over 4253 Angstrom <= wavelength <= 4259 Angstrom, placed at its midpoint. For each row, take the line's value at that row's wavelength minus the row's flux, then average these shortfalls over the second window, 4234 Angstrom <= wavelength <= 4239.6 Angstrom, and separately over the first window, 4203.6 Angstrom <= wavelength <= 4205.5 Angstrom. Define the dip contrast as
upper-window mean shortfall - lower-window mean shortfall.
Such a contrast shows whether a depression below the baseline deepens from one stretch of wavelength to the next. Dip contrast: 0.06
